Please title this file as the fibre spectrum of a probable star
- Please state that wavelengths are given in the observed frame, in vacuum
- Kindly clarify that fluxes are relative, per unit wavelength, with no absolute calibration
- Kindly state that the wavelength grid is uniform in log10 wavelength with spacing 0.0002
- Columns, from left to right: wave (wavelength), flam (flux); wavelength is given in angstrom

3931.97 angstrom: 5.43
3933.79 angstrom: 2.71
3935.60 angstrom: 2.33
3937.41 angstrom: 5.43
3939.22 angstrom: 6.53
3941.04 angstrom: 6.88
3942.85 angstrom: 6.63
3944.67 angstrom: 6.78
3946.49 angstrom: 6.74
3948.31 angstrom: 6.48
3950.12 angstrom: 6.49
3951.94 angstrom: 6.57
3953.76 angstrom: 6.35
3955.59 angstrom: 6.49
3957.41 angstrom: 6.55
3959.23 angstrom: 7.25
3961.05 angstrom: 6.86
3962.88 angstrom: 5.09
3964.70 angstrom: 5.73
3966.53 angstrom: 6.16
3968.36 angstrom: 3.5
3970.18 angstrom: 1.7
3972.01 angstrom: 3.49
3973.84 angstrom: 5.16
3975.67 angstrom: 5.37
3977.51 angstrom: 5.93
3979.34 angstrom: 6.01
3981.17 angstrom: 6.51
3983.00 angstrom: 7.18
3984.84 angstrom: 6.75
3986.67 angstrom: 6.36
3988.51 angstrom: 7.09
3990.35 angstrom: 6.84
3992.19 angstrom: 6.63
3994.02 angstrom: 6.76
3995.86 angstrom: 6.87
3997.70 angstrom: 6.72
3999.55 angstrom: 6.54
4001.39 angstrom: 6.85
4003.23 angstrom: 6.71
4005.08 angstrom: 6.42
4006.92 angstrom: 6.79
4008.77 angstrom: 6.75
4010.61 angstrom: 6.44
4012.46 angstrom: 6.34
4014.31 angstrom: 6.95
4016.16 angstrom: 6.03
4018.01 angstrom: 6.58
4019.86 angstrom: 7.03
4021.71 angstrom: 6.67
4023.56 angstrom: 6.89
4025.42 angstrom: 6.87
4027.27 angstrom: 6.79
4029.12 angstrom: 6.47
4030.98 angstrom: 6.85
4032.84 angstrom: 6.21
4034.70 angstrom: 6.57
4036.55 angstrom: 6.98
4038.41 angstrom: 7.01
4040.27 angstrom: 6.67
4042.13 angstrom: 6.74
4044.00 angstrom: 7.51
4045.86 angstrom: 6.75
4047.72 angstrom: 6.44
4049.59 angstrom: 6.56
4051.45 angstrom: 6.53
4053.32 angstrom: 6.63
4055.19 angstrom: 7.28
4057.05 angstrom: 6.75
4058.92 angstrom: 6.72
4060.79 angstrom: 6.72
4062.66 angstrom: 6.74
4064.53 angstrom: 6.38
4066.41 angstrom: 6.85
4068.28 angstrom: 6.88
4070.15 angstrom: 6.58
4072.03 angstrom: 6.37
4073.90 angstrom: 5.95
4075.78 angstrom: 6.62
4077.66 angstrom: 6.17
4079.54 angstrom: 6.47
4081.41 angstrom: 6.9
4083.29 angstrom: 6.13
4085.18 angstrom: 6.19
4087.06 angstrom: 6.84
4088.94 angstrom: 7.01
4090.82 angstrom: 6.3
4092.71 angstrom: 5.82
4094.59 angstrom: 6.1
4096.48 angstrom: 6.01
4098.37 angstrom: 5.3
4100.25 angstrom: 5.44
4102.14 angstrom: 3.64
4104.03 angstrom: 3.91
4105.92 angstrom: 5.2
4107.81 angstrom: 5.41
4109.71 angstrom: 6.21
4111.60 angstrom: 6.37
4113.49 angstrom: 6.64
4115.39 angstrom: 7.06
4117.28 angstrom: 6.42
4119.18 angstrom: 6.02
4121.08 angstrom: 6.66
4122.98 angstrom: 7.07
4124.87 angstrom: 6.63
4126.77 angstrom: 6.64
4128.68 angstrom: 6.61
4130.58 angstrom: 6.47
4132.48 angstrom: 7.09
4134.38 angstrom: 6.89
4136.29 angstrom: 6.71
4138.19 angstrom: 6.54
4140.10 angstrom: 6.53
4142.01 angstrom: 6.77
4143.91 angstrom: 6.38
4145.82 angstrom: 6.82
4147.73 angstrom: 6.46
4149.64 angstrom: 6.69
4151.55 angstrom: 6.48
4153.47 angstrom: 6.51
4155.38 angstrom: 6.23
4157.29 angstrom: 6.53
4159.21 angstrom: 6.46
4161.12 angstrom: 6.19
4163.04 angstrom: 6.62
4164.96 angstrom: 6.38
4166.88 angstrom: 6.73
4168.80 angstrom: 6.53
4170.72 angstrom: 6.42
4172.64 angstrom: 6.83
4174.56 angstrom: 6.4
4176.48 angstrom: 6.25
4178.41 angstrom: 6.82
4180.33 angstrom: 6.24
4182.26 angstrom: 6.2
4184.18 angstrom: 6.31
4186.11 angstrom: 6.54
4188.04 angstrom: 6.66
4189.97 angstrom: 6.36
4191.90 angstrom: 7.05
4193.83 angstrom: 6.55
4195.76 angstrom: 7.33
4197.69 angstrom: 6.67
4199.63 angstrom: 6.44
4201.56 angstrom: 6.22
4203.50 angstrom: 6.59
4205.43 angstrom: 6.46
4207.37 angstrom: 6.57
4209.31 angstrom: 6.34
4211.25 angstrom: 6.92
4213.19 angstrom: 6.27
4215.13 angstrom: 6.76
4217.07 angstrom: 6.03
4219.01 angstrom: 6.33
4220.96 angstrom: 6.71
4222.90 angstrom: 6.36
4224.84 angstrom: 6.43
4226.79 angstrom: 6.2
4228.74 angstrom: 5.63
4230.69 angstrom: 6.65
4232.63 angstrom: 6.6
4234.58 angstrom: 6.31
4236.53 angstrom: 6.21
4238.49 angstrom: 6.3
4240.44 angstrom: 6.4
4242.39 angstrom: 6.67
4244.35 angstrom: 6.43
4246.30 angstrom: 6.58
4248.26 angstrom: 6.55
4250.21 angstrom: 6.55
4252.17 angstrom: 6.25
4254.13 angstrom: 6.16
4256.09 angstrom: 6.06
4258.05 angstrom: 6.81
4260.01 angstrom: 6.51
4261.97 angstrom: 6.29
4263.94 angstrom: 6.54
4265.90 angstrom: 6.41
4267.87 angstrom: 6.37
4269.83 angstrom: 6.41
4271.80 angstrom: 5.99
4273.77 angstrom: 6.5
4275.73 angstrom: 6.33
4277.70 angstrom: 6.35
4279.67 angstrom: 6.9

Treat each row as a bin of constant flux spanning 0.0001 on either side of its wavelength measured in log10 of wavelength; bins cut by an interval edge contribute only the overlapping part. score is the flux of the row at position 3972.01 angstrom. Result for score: 3.49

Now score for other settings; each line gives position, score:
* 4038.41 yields 7.01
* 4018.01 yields 6.58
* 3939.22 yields 6.53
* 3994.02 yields 6.76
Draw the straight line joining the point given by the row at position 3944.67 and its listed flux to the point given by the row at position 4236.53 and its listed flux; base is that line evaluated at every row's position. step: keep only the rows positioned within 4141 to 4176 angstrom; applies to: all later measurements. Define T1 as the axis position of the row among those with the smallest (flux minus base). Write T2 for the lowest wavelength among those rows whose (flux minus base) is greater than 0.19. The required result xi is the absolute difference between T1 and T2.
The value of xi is 19.1 angstrom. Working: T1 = 4161.12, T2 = 4142.01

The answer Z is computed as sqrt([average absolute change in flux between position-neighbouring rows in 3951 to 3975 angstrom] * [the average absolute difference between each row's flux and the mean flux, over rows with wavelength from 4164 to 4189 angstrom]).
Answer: 0.434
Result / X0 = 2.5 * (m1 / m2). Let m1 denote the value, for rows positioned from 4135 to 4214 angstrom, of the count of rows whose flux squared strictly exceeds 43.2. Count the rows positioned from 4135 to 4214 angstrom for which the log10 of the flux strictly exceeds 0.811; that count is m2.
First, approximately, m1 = 14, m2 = 23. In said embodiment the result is 1.52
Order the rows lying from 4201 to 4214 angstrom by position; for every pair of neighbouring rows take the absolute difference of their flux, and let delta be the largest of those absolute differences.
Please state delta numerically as 0.65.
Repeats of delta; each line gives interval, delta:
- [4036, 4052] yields 0.77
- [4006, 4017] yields 0.92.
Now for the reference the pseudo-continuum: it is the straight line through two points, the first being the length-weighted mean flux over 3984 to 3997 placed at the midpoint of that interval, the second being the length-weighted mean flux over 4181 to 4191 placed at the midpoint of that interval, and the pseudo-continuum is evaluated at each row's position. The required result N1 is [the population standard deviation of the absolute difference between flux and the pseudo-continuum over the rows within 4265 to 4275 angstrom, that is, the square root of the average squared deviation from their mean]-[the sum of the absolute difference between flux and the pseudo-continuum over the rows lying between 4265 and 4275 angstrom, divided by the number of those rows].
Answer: -0.118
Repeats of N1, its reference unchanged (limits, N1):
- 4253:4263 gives -0.055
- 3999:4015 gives -0.057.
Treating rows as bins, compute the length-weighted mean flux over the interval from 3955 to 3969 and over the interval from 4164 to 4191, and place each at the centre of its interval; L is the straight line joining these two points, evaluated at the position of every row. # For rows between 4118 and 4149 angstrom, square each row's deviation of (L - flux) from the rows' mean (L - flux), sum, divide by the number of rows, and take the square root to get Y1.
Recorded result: 0.25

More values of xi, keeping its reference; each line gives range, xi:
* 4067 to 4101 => 30.1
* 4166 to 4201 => 15.4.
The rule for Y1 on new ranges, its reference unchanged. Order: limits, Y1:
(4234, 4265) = 0.19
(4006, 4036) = 0.27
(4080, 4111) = 0.94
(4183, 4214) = 0.29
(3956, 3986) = 1.48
